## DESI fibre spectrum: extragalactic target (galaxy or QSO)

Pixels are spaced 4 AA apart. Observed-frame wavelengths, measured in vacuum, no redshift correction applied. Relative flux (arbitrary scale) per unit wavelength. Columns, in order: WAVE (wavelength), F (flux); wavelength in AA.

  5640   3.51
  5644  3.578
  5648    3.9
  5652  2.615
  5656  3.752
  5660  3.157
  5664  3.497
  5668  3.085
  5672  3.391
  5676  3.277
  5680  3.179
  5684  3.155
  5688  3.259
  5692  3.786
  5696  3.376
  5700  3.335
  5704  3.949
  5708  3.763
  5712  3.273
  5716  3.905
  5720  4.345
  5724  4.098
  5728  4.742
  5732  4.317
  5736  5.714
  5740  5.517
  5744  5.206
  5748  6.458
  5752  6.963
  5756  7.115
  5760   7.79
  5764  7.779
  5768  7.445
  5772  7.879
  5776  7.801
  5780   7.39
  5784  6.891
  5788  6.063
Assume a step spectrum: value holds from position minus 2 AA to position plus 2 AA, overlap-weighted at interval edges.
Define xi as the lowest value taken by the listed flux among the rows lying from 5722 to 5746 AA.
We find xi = 4.098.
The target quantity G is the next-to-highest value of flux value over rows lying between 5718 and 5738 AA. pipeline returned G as 4.742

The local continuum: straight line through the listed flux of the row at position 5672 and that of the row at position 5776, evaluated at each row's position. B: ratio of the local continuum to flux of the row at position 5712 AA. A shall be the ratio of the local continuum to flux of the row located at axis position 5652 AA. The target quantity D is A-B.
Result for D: -0.58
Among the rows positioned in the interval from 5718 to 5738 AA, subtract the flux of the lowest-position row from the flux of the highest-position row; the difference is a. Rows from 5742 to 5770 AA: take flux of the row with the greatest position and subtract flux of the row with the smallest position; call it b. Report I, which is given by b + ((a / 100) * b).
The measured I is 2.3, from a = 1.4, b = 2.2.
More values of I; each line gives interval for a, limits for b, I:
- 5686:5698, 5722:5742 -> 1.4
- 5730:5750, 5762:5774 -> 0.1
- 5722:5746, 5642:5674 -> -0.2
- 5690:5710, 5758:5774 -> 0.1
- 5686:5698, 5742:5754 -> 1.8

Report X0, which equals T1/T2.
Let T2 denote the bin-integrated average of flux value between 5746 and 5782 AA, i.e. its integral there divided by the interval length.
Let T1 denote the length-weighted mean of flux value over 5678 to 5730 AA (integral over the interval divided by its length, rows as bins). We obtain 0.5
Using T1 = 3.7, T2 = 7.4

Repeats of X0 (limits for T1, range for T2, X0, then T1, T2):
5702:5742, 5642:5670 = 1.3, 4.4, 3.4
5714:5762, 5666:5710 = 1.6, 5.5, 3.4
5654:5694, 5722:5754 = 0.6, 3.4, 5.4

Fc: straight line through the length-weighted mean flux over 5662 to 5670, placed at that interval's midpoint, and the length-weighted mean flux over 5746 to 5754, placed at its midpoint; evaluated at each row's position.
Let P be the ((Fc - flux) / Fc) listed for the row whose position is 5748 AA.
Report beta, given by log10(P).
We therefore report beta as -1.6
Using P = 0.03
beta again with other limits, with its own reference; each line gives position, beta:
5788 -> -0.6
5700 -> -0.5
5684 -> -0.7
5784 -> -0.8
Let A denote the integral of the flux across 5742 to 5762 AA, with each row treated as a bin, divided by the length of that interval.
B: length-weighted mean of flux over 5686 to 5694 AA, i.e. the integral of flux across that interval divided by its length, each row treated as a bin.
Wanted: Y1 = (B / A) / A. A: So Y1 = 0.08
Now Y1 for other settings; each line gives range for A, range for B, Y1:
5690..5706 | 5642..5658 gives 0.27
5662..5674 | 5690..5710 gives 0.33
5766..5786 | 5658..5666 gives 0.06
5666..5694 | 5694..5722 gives 0.34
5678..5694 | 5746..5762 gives 0.63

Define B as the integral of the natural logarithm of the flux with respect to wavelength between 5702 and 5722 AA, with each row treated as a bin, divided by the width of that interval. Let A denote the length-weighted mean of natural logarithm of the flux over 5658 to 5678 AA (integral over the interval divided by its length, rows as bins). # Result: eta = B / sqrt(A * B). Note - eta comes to 1.06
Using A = 1.19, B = 1.3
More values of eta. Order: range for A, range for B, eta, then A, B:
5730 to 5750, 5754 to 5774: 1.10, 1.69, 2.0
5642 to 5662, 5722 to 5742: 1.14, 1.21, 1.6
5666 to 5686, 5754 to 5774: 1.32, 1.17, 2.0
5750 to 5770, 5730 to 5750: 0.92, 2.00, 1.7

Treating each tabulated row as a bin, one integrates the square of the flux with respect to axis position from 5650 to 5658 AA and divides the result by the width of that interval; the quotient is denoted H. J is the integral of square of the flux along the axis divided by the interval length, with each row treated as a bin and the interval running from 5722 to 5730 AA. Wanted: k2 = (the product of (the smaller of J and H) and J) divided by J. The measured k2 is 10.5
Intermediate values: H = 10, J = 20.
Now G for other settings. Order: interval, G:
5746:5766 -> 7.779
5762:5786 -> 7.801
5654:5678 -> 3.497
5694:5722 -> 3.949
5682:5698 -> 3.376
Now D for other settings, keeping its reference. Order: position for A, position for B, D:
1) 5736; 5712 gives -0.49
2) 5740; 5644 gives 0.52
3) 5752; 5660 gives 0.06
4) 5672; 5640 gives 0.42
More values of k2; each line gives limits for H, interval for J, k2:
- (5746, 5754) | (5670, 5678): 11.1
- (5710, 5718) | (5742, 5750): 13.0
